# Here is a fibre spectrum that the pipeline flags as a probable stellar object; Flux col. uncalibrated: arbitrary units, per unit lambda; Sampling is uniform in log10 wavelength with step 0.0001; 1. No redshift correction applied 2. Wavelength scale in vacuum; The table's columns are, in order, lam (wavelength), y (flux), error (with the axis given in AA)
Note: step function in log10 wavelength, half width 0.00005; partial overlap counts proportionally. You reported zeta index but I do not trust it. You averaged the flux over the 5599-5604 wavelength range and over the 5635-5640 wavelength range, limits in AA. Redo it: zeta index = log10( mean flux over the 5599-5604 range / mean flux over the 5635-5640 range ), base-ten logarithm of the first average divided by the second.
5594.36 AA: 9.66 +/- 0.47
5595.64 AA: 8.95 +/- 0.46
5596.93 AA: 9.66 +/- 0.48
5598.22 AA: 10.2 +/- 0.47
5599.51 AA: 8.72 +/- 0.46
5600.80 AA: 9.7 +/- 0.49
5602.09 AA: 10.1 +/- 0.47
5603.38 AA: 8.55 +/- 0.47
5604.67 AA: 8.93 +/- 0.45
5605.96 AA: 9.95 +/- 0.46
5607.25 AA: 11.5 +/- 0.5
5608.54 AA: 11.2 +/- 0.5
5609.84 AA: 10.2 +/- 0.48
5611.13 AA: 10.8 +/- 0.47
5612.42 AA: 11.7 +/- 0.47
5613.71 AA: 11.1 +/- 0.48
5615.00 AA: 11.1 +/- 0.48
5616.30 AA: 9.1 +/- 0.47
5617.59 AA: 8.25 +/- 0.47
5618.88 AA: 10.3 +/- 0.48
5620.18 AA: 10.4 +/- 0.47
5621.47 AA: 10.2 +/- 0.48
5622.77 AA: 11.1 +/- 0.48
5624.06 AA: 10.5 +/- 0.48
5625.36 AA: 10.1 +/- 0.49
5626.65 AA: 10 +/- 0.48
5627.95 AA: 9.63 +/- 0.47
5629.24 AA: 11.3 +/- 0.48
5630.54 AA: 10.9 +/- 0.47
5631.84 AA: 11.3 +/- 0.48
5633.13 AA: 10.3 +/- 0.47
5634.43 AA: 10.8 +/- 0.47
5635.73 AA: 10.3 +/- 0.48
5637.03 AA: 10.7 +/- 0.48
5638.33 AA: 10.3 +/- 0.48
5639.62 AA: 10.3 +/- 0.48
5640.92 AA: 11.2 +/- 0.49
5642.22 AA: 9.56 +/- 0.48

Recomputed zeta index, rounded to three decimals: -0.050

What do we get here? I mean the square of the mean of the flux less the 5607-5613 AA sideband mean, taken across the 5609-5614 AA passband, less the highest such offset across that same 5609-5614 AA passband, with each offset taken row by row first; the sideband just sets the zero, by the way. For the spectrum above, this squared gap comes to 0.56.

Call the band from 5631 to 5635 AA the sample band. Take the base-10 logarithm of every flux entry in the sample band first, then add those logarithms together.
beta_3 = 3.10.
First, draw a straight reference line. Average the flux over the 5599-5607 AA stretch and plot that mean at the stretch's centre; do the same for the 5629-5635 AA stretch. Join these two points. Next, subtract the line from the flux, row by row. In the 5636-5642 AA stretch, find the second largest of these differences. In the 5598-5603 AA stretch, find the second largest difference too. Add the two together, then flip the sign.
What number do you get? -0.3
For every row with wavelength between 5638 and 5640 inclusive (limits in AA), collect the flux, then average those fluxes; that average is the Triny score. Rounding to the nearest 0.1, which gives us 10.3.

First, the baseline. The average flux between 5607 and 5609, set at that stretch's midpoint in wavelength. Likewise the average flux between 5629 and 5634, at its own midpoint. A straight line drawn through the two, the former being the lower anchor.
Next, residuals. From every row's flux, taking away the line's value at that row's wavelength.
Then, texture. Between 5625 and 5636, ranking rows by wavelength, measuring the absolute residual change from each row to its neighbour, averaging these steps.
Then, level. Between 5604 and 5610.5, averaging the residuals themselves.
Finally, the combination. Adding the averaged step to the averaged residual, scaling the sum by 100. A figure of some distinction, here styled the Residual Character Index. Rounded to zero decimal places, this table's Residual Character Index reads -39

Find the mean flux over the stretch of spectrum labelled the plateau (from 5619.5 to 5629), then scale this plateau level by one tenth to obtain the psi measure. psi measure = 1.03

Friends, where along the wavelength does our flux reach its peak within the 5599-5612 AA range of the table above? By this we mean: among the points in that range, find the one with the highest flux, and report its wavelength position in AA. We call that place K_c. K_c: 5607.25 AA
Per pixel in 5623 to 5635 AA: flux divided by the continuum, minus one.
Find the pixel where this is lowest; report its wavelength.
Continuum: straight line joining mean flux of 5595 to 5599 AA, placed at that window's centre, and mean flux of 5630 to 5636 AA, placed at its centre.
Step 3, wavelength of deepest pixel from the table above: 5627.95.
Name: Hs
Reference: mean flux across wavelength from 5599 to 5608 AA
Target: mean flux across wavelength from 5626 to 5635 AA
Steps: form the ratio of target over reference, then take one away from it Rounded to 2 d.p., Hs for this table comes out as 0.10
